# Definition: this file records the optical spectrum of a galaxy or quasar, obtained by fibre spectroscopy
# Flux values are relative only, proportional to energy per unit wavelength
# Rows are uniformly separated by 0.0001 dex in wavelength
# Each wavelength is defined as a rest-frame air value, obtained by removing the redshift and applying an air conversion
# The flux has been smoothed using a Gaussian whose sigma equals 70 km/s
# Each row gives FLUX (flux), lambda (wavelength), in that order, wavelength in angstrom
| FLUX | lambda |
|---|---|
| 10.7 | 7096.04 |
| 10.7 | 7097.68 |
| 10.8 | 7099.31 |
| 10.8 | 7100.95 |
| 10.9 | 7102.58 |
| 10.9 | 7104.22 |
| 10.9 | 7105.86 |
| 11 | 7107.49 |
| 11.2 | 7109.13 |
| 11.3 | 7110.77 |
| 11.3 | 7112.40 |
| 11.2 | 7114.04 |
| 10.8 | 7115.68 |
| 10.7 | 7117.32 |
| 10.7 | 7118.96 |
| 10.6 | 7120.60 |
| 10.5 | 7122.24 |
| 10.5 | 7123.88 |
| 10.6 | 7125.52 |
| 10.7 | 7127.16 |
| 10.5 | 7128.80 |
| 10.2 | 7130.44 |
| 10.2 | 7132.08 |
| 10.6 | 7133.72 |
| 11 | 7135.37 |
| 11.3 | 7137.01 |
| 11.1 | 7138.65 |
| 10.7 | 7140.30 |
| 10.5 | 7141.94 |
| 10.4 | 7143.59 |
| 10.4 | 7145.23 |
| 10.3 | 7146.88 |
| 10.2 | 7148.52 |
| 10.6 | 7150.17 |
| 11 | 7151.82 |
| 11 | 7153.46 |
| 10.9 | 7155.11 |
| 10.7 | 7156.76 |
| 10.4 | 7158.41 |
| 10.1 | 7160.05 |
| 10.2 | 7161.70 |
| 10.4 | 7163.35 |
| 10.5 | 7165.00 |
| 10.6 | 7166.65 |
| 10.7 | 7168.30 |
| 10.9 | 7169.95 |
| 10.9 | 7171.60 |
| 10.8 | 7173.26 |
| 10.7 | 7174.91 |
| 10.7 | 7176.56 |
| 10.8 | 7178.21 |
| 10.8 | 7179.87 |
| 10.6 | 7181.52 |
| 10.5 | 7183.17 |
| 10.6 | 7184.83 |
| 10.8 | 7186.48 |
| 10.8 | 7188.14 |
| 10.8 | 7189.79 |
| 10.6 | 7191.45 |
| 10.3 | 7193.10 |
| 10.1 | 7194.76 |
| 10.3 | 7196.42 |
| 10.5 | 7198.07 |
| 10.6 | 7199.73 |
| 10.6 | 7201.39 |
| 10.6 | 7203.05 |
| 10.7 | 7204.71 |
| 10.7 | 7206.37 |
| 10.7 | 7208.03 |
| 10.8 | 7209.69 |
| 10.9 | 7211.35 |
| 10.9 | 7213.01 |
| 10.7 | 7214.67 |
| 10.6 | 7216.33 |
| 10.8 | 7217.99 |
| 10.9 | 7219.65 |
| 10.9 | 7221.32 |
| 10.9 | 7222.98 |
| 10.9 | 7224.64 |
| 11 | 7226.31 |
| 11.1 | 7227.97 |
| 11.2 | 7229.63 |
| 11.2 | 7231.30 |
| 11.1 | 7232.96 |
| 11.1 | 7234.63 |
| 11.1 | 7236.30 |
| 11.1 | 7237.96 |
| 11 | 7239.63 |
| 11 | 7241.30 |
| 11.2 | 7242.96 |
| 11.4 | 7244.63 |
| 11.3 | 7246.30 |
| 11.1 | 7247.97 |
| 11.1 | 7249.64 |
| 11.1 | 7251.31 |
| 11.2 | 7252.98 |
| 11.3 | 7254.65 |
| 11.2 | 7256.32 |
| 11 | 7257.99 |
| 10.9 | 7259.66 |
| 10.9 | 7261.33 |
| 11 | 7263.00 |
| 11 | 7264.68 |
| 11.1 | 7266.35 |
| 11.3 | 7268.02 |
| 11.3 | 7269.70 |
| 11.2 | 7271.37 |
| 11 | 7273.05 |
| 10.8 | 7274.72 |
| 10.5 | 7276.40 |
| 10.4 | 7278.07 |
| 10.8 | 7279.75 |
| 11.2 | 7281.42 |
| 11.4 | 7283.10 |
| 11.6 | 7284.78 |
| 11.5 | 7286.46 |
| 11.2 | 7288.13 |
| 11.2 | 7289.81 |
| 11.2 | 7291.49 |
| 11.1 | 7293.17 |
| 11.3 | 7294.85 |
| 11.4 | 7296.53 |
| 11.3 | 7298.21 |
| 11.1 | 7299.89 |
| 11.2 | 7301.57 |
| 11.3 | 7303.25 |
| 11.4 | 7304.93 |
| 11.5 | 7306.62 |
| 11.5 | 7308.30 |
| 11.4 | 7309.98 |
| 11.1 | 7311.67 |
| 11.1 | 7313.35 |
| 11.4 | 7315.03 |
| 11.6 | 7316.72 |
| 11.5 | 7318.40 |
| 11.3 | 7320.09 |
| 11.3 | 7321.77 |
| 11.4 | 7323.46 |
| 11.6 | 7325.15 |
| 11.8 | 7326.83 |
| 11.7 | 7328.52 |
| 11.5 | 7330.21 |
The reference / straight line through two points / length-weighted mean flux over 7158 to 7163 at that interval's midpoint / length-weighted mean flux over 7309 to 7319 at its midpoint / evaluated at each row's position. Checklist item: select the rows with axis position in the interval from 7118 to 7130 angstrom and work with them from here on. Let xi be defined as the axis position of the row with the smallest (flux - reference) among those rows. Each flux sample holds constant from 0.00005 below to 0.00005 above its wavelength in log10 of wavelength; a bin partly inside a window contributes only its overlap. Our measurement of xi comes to 7128.80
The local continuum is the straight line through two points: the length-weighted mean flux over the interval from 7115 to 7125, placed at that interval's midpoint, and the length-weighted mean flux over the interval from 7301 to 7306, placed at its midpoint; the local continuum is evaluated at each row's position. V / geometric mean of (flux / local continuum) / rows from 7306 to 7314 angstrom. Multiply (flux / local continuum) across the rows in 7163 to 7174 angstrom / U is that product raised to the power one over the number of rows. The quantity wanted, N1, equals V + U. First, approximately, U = 0.99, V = 0.999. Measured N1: 1.99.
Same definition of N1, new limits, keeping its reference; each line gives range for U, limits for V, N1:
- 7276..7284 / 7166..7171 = 1.96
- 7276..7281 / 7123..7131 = 1.93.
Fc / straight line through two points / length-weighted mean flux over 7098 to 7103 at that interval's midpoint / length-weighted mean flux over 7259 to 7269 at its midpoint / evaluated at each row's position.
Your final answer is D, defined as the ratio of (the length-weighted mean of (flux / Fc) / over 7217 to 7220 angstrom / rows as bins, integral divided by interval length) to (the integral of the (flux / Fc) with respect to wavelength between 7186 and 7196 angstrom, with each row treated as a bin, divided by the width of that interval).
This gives 1.03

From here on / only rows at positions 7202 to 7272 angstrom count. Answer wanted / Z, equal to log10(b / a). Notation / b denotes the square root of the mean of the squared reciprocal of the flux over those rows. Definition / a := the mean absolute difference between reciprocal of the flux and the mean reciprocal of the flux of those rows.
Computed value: 1.82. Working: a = 0.0014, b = 0.0909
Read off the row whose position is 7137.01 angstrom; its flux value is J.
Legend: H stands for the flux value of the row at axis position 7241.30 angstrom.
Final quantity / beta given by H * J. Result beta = 124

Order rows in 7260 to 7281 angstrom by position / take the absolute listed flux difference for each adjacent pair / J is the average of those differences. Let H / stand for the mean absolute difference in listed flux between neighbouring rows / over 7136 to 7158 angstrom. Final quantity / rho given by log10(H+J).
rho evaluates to -0.47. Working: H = 0.18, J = 0.15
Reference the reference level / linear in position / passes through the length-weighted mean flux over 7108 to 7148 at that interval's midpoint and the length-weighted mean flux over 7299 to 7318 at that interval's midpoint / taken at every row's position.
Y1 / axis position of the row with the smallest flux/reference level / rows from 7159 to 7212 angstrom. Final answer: 7194.76 angstrom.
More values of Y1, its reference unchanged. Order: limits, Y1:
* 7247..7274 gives 7261.33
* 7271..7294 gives 7278.07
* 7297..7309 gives 7299.89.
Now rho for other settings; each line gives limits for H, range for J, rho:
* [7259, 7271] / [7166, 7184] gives -0.81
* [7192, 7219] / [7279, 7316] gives -0.61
